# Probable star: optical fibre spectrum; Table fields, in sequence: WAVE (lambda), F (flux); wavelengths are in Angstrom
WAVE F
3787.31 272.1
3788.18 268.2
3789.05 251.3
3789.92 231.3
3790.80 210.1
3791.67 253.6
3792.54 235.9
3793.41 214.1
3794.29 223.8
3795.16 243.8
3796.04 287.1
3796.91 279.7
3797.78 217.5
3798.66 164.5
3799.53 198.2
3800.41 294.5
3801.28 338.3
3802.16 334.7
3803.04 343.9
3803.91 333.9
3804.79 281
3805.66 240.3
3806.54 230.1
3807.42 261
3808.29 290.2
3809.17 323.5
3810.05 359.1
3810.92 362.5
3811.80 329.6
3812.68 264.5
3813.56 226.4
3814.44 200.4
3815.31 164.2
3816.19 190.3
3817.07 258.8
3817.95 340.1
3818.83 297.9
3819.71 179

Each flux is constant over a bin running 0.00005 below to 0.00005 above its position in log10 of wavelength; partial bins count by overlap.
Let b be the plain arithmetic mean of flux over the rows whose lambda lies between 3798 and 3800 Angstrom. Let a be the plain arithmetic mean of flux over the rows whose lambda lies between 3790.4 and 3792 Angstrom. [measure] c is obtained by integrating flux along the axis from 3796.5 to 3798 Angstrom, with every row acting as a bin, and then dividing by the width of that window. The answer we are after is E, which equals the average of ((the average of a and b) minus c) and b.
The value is 67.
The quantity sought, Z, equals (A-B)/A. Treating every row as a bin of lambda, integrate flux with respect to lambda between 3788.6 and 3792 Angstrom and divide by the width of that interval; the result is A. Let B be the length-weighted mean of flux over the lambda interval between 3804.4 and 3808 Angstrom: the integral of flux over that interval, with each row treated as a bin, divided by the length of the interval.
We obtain -0.08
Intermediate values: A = 236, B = 255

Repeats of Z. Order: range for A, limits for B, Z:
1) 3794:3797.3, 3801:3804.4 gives -0.29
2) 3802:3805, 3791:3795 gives 0.29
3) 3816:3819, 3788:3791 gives 0.13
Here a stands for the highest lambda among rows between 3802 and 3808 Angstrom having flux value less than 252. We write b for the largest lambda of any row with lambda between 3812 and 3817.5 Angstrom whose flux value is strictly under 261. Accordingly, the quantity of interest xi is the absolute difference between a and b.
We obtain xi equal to 10.5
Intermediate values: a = 3806.54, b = 3817.07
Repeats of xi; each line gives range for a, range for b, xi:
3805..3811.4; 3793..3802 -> 7.0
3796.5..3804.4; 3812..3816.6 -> 16.7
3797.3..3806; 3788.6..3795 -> 11.4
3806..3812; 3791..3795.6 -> 11.4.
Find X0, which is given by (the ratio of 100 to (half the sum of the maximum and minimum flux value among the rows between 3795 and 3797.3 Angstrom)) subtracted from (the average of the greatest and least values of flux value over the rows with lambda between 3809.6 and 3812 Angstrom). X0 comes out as 346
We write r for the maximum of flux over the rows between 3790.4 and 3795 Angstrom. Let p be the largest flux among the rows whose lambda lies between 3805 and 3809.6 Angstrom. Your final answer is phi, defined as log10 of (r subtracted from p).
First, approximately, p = 323.5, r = 253.6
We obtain 1.84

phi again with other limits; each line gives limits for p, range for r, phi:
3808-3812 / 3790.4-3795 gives 2.04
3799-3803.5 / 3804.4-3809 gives 1.73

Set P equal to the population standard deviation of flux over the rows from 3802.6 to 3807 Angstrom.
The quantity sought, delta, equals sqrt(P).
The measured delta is 6.8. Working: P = 47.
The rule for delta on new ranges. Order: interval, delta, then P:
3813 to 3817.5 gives 5.7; 32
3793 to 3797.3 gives 5.4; 29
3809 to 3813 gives 5.9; 35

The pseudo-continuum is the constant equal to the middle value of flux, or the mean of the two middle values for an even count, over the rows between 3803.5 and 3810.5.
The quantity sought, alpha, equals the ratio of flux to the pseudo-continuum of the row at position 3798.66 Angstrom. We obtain 0.58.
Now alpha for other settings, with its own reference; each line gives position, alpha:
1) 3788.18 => 0.94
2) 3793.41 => 0.75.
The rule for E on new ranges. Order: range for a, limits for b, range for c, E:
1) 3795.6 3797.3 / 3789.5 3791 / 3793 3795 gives 125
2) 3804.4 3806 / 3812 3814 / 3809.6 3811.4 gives 69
